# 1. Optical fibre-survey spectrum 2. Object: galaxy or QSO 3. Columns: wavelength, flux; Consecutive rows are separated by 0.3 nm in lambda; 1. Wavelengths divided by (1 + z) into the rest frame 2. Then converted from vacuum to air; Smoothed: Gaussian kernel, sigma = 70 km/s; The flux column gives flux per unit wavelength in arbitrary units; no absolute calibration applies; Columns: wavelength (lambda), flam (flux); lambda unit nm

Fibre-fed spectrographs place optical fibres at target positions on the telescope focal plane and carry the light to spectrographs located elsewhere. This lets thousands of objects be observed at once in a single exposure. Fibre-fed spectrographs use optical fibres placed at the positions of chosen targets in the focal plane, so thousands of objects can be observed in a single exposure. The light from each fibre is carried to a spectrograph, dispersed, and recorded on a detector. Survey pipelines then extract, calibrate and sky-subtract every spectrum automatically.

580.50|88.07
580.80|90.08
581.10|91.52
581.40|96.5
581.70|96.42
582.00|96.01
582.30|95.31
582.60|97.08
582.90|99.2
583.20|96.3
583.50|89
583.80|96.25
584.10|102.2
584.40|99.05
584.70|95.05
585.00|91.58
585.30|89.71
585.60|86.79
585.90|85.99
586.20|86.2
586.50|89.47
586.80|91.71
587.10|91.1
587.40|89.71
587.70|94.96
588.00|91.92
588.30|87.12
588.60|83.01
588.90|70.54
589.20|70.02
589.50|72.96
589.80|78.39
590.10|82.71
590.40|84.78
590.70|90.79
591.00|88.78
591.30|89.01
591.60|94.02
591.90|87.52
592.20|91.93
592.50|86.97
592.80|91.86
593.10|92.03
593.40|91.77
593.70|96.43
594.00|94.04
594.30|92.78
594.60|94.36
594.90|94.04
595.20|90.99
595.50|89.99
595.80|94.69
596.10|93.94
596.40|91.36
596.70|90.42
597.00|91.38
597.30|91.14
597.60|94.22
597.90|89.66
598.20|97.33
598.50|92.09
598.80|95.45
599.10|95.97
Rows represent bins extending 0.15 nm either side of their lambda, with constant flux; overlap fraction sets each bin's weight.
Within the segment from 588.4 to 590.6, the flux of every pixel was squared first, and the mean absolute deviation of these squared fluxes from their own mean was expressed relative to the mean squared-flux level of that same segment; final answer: 0.14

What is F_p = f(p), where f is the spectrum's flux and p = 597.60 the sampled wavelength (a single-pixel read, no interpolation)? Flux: 94.22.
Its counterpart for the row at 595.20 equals 90.99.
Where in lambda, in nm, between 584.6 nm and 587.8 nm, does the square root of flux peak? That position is 584.70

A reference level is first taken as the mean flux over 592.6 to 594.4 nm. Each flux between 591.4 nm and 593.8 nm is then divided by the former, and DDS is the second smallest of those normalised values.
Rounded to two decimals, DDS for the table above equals 0.94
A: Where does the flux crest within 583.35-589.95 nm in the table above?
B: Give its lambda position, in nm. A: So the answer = 584.10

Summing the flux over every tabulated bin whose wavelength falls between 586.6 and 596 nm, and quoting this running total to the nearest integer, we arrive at 2741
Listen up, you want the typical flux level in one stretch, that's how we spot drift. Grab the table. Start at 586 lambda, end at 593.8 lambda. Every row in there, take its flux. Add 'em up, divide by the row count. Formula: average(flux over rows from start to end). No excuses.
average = 87.1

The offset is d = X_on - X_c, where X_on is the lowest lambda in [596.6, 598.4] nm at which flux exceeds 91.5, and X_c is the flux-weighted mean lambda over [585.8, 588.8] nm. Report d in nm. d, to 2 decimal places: 10.35 nm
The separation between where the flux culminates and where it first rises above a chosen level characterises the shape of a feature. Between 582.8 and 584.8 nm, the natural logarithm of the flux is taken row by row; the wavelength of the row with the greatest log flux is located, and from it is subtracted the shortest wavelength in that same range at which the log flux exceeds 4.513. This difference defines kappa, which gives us 1.20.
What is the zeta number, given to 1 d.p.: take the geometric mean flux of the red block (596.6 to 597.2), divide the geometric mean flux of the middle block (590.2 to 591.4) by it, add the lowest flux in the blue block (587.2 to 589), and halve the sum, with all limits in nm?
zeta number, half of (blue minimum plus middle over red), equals 35.8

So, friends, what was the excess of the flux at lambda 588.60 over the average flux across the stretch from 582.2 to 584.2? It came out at -13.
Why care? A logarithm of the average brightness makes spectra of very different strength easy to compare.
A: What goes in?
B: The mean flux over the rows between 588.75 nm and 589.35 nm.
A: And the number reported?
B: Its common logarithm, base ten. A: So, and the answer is 1.85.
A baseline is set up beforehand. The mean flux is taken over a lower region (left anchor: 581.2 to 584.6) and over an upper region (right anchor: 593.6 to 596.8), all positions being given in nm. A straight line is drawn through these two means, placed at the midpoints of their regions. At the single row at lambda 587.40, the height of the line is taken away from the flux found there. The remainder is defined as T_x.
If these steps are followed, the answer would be -6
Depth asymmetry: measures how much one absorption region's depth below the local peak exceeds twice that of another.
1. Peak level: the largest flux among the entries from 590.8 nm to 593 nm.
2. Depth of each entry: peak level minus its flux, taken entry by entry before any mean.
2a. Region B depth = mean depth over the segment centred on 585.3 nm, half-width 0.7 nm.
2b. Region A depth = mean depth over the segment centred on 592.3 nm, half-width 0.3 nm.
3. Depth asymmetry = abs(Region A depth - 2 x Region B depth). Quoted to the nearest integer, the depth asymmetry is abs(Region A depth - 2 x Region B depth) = 4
